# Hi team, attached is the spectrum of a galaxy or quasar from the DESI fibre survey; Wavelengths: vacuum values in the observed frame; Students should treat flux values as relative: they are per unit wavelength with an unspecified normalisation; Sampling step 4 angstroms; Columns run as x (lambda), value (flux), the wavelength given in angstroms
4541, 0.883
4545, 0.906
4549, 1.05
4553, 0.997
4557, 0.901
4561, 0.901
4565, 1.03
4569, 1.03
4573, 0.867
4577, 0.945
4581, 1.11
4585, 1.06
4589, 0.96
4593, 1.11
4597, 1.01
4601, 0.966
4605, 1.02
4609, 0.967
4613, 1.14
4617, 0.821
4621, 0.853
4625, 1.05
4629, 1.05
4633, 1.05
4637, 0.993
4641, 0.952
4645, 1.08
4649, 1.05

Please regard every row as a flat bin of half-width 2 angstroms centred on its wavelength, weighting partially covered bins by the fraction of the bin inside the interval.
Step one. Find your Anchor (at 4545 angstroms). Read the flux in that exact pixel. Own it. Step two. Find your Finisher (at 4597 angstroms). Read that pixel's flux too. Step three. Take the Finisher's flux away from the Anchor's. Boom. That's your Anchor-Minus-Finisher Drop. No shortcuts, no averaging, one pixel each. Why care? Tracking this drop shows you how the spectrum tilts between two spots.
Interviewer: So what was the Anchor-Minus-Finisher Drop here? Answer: -0.10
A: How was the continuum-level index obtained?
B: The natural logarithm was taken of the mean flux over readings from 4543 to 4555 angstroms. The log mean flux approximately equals -0.016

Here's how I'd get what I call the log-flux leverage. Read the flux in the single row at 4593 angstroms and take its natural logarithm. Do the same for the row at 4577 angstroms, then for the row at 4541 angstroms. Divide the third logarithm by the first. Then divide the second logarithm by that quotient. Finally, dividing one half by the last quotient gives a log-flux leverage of 11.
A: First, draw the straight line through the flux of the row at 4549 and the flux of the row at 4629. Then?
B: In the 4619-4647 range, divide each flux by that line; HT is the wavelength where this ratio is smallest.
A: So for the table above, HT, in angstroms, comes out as 4621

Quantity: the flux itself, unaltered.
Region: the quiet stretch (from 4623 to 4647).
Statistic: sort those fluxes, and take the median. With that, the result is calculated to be 1.05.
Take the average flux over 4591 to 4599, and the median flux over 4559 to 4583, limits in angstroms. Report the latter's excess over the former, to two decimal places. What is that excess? -0.07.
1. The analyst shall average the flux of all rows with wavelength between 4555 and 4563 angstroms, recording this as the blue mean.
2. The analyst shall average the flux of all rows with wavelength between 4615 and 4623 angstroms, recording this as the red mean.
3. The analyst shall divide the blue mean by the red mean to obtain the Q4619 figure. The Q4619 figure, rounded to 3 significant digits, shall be 1.08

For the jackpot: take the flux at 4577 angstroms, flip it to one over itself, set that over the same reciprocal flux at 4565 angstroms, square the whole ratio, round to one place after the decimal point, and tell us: 1.2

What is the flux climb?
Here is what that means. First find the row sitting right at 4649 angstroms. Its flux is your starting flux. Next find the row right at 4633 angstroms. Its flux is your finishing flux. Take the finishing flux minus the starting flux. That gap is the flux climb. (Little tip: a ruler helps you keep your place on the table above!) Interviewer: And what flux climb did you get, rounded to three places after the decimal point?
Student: 0.000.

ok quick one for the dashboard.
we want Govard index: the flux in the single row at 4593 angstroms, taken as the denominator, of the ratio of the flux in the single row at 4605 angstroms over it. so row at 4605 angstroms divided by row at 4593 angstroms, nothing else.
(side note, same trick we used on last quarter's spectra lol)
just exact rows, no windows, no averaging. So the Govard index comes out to 0.92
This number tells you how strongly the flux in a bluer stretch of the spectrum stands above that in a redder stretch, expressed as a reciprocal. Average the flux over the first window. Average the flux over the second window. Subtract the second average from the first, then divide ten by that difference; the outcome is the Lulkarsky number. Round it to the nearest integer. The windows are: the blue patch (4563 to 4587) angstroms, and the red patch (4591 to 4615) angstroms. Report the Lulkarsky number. -351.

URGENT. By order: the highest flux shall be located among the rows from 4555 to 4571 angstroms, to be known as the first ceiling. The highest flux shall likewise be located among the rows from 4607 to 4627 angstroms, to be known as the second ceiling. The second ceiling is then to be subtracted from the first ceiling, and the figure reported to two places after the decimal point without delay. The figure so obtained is -0.11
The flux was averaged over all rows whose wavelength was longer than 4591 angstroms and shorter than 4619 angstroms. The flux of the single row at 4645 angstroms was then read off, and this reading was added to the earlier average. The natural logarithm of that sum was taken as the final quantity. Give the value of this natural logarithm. 0.73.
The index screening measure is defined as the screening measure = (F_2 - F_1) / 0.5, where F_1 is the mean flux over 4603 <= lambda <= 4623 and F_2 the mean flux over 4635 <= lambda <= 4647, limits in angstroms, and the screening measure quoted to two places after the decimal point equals 0.10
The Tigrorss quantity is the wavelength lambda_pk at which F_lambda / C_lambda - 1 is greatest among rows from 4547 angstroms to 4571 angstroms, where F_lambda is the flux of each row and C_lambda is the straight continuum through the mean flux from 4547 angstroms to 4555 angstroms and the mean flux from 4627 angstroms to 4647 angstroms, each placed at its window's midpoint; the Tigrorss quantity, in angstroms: 4549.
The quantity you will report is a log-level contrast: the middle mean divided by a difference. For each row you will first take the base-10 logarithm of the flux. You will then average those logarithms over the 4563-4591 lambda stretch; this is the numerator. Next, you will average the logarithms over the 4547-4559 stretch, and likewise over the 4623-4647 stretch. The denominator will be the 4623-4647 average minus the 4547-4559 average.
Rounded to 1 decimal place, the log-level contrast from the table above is -0.1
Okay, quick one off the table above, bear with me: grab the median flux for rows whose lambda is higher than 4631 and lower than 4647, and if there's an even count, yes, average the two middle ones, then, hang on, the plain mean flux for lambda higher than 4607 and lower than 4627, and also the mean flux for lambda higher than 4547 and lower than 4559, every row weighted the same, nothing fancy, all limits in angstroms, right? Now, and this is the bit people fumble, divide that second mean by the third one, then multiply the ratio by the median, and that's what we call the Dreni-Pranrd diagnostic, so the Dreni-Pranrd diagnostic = 1.00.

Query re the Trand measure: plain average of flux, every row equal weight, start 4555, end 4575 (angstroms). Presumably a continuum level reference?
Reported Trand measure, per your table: 0.946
